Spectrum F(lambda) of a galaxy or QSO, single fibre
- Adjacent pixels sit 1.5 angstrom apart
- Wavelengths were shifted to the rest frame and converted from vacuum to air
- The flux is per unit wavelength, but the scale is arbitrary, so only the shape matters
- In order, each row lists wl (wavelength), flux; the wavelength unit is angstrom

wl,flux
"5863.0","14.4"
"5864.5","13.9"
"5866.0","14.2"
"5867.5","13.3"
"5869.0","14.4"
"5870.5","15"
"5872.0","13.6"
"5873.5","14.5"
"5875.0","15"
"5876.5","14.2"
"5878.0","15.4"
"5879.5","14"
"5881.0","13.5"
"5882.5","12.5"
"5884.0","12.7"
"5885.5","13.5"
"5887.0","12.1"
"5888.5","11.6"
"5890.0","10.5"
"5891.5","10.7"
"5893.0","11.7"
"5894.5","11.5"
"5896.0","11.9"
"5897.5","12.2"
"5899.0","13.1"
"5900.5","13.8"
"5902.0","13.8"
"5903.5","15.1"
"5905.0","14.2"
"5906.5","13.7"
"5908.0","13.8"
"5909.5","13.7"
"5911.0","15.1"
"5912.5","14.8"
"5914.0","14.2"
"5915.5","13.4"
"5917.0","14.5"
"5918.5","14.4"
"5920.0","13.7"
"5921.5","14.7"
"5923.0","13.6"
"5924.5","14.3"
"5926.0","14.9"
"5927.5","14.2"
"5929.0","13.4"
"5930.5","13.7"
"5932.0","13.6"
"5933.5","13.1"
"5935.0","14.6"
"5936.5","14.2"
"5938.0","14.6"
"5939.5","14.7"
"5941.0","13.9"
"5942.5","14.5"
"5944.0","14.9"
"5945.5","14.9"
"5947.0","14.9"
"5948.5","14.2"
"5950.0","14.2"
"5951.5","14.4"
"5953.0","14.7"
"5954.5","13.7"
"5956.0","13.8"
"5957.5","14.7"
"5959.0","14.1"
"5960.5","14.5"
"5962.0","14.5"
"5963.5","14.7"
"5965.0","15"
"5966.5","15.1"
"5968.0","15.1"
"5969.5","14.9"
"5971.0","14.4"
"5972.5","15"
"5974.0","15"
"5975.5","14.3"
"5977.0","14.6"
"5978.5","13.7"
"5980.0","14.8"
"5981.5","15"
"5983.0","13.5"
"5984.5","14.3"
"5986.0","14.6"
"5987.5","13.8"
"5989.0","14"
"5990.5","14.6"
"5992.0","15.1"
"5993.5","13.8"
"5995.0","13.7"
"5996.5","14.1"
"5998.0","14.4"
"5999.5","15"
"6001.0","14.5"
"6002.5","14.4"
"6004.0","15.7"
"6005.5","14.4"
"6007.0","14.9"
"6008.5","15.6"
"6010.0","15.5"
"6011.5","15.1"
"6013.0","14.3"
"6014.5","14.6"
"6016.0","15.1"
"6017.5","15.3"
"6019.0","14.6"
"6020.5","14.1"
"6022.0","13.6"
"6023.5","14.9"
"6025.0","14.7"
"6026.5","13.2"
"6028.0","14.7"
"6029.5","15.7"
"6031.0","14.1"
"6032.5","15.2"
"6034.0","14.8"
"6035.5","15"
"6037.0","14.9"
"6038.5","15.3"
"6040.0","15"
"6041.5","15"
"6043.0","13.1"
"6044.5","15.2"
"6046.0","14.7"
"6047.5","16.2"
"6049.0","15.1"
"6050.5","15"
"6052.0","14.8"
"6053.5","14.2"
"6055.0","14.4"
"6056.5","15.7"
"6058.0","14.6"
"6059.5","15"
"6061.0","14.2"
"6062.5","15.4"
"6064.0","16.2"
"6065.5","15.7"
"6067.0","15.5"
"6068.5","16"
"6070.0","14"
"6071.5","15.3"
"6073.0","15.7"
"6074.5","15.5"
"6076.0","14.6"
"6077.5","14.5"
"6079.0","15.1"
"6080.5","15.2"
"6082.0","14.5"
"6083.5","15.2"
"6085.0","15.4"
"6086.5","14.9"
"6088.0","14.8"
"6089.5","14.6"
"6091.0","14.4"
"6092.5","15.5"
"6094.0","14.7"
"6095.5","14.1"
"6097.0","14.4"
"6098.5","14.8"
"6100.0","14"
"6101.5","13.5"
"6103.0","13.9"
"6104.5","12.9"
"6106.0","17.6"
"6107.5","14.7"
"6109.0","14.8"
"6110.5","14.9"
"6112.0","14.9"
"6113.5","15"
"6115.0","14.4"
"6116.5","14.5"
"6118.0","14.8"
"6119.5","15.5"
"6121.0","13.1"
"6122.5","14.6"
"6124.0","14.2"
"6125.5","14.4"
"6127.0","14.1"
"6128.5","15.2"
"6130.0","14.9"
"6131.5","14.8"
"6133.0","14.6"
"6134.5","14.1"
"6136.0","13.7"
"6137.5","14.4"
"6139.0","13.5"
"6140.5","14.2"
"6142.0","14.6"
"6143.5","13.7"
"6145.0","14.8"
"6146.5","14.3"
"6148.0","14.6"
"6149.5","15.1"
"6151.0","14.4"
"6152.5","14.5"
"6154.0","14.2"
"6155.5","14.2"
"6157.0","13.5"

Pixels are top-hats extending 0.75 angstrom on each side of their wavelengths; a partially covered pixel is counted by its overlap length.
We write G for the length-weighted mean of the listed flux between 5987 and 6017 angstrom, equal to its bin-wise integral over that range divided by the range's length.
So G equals 14.64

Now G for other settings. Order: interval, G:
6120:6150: 14.35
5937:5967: 14.49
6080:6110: 14.69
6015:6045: 14.67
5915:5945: 14.16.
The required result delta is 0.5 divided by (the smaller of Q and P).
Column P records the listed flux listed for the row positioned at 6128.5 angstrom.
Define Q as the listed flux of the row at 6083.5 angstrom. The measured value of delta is 0.0329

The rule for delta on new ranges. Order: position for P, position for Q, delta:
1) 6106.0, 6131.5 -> 0.0338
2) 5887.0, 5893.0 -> 0.0427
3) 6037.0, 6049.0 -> 0.0336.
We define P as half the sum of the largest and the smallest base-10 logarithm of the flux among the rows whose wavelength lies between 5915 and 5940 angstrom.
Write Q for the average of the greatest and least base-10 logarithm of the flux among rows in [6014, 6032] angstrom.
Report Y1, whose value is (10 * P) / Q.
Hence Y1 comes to 9.89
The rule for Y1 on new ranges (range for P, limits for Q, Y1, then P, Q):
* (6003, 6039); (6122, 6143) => 10.02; 1.16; 1.16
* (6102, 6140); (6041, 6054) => 10.13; 1.18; 1.16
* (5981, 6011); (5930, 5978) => 10.13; 1.16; 1.15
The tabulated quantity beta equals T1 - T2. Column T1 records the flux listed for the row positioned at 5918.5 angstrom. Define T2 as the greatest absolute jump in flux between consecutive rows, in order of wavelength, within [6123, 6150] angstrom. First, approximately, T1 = 14.4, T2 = 1.1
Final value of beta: 13.3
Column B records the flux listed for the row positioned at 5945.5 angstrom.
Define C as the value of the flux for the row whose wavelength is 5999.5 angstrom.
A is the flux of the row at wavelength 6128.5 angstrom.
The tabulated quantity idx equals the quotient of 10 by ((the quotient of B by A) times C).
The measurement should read 0.680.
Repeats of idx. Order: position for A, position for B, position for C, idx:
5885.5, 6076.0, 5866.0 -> 0.651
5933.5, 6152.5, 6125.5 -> 0.627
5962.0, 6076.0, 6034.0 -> 0.671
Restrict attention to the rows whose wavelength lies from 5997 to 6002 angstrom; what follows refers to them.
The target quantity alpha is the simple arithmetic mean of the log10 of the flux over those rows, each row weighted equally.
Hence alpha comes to 1.17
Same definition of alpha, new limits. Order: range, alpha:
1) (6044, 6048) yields 1.19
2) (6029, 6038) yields 1.17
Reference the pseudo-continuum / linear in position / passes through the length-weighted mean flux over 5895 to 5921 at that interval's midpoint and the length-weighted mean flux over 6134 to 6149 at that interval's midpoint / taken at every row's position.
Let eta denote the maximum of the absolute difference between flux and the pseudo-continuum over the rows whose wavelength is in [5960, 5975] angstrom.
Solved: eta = 1.2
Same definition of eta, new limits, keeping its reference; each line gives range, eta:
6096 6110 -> 3.5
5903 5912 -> 1.3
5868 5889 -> 2.2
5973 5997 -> 1.1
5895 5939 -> 1.9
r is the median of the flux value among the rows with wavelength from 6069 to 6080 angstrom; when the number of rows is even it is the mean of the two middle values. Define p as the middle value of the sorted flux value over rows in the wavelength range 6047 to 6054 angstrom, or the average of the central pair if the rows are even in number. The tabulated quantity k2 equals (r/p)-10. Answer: -8.99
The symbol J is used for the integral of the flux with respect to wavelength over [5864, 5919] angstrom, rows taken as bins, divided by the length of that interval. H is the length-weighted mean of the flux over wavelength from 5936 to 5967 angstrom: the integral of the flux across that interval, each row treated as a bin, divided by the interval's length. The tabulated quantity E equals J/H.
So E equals 0.93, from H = 14.48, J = 13.5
